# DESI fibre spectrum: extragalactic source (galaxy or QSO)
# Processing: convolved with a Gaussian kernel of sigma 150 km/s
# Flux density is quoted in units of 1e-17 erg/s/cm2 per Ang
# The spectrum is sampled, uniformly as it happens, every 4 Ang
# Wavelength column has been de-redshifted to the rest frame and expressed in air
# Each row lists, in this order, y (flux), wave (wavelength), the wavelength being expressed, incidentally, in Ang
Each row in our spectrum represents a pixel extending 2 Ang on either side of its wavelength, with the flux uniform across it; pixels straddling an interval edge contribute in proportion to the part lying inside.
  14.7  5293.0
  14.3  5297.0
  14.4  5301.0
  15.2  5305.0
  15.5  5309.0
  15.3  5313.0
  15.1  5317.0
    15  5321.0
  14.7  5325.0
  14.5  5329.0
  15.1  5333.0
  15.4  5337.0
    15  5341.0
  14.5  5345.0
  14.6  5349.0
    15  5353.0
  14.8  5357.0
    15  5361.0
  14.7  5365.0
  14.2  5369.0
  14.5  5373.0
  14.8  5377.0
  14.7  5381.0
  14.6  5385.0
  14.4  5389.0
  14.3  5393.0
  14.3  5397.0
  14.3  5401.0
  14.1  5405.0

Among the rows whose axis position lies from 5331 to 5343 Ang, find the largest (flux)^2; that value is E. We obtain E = 237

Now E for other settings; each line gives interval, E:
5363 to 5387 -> 219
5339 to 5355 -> 225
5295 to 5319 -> 240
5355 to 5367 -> 225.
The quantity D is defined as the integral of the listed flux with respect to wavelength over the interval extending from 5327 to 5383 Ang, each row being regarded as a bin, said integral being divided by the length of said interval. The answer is 14.8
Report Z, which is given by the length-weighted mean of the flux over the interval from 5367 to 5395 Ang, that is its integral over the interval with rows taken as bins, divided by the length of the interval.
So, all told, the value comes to 14.5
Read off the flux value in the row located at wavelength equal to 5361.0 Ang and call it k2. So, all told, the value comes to 15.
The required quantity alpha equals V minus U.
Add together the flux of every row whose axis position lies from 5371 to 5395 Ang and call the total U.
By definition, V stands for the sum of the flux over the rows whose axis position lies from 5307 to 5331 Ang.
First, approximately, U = 87.3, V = 90.1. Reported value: 2.8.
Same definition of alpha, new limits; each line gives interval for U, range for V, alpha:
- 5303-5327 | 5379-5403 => -4.2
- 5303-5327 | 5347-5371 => -2.5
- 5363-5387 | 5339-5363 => 1.4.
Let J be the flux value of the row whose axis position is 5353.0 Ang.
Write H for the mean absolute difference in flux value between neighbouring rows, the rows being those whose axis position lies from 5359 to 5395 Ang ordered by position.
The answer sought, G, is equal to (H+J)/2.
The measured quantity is 7.62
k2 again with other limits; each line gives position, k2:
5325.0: 14.7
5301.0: 14.4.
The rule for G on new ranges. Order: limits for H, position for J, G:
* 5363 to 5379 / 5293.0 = 7.53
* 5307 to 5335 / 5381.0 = 7.48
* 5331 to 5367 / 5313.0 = 7.80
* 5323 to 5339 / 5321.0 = 7.68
